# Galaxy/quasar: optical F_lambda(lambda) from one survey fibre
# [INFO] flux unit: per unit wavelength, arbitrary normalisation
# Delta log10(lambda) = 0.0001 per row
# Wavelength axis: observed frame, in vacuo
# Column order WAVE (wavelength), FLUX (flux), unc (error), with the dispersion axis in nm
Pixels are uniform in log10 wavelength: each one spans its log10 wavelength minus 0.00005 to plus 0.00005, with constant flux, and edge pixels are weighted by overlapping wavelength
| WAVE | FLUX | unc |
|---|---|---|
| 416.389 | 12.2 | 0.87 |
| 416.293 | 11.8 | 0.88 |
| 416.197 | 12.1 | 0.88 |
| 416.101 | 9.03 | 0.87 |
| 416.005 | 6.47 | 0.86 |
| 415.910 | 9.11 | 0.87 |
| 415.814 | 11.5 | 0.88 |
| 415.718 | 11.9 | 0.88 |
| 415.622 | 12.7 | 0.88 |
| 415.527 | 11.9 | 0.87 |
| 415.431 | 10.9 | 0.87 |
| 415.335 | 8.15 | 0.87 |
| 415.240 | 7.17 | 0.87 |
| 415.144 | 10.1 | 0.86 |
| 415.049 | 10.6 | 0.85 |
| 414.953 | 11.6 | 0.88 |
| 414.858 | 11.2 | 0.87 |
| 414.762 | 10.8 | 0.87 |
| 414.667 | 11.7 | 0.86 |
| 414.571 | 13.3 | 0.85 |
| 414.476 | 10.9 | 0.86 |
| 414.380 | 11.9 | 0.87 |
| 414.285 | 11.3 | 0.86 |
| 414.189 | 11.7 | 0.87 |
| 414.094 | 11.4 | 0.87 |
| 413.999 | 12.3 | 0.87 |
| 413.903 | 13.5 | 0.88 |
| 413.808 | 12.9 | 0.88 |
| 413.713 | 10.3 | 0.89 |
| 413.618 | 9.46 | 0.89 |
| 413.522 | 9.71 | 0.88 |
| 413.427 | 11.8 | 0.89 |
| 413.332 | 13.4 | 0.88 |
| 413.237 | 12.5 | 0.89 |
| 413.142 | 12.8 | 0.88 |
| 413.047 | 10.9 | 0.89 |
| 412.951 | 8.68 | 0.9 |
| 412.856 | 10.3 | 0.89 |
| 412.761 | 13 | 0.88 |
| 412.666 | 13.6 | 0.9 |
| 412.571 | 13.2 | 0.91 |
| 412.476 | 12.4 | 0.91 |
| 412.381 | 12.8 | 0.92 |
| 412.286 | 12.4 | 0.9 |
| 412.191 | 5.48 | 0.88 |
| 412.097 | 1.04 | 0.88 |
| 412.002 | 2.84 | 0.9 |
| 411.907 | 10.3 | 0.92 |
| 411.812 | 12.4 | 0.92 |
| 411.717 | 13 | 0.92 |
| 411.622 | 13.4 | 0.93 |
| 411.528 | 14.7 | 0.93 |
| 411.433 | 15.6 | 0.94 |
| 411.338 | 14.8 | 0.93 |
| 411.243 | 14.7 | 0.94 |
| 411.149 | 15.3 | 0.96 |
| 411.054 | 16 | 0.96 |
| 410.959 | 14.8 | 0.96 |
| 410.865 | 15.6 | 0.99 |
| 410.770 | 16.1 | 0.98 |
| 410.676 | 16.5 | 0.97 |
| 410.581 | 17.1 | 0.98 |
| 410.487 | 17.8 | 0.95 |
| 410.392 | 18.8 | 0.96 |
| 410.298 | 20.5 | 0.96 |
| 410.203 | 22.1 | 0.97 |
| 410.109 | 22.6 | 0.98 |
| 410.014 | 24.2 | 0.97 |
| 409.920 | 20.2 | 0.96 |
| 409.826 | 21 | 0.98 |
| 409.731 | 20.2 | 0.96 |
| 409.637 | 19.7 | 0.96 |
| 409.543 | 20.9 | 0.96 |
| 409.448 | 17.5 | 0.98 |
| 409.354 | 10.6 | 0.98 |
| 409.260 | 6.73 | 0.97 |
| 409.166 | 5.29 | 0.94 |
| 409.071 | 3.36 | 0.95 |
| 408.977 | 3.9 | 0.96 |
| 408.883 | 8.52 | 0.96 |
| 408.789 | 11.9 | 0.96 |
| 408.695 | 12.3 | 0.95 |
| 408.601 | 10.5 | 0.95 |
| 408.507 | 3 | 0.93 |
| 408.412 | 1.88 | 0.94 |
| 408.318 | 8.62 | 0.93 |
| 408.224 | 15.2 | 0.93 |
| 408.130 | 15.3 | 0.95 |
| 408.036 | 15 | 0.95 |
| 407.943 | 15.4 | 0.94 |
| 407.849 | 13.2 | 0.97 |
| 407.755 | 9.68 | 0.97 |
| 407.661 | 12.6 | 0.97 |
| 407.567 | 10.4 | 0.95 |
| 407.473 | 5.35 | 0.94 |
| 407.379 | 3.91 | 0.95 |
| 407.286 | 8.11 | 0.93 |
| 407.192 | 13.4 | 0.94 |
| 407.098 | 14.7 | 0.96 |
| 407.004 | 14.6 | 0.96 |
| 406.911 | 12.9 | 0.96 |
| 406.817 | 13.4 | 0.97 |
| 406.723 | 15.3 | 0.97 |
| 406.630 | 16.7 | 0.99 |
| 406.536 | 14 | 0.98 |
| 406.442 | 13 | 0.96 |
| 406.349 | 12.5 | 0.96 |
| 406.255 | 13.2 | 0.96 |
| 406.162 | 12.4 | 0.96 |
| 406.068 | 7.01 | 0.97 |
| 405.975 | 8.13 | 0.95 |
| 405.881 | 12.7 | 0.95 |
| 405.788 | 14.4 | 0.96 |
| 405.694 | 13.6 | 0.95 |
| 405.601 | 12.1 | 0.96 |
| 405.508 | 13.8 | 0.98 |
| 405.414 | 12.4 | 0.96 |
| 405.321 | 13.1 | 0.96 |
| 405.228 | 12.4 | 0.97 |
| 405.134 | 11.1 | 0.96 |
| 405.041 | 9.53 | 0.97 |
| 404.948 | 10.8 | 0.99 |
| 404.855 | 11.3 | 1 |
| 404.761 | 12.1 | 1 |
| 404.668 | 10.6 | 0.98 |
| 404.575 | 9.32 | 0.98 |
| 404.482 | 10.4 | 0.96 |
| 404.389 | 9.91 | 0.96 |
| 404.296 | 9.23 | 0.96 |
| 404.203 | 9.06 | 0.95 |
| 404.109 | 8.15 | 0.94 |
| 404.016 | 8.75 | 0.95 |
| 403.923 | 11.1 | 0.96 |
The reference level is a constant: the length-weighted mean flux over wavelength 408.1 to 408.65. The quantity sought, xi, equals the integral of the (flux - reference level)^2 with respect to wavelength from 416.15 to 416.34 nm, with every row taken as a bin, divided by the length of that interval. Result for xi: 9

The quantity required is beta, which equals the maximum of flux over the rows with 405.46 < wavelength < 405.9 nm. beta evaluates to 14.4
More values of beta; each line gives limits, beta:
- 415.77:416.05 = 11.5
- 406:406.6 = 14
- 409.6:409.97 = 21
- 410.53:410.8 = 17.1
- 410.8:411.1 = 16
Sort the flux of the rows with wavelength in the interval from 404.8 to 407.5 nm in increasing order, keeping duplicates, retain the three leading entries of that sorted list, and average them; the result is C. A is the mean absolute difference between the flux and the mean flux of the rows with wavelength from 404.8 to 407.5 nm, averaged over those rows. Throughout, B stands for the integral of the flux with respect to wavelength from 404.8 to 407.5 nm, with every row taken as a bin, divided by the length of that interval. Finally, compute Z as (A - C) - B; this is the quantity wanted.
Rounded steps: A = 2.2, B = 11.97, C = 5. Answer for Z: -15.2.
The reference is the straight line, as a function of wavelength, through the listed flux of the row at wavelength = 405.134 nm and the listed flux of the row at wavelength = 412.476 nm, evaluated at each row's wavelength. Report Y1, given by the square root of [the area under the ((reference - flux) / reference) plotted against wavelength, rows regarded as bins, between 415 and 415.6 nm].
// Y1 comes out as 0.37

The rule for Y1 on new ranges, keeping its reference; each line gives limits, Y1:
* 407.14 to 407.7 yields 0.35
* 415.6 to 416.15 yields 0.36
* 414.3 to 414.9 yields 0.23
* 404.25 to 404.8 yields 0.19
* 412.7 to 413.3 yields 0.22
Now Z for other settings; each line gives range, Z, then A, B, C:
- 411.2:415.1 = -12.7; 1.9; 11.47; 3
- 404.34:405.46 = -19.7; 1.0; 11.08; 10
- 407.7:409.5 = -8.7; 4.0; 9.92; 3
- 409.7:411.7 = -29.2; 2.7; 17.62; 14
